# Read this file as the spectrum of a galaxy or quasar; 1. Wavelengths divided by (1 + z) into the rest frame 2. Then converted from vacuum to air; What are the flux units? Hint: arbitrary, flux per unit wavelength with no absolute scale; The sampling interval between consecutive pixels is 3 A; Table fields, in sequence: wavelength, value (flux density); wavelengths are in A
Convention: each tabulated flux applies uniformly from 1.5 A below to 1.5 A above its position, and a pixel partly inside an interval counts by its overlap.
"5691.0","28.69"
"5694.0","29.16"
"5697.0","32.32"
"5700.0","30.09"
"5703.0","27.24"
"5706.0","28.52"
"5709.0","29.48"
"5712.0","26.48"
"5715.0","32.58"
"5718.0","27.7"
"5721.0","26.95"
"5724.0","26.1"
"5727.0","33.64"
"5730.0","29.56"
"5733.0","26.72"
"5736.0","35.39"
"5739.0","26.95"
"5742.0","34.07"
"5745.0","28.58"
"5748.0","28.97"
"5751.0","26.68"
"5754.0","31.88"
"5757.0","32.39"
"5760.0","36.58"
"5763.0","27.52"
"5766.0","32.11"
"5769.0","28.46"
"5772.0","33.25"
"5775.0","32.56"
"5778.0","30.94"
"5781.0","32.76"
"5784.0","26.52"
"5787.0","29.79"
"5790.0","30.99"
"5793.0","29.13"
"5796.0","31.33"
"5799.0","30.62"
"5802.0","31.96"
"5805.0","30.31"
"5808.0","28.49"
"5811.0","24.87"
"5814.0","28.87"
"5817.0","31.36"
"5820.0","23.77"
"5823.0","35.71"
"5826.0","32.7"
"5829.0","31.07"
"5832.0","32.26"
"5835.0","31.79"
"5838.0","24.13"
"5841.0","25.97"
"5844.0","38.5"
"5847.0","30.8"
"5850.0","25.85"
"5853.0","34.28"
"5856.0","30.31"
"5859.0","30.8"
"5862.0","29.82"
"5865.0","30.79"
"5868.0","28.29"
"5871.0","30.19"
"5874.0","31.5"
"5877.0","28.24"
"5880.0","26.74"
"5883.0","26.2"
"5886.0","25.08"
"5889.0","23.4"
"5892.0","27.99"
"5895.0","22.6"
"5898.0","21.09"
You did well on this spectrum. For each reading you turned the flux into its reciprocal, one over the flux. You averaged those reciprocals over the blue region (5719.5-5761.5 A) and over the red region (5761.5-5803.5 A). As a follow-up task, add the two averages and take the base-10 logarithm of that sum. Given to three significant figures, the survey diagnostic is -1.18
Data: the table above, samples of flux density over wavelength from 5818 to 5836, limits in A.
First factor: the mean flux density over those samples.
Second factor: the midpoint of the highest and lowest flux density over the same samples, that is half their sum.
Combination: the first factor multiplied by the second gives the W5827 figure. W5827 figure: 928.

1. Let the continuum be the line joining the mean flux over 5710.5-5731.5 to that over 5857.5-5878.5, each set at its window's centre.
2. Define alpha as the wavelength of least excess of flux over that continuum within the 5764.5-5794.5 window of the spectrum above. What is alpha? 5784.0 A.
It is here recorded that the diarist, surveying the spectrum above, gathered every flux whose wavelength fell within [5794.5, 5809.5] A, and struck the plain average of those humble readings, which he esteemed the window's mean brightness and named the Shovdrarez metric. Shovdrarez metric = 30.5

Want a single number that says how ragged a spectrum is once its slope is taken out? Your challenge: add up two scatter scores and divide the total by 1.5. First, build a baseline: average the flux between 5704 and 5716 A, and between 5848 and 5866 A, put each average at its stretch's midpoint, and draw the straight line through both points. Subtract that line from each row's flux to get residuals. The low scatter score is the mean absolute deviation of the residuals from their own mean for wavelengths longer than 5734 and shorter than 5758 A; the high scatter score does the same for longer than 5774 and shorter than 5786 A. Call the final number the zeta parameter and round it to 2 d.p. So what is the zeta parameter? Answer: 3.28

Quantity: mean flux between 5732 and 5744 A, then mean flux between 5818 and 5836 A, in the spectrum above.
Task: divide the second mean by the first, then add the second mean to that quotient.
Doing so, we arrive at 32.2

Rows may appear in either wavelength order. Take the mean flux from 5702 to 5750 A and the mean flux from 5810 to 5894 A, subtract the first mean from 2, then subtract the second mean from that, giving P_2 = -56.6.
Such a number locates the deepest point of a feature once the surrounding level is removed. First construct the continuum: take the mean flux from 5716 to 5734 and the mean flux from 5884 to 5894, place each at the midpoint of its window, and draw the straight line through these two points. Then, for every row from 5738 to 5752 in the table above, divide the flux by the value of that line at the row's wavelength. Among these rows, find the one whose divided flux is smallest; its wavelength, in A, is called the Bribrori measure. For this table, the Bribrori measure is 5751.0 A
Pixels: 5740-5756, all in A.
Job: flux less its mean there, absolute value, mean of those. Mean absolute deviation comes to 2.4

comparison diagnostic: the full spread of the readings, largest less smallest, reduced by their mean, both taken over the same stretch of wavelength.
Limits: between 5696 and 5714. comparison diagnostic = -23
